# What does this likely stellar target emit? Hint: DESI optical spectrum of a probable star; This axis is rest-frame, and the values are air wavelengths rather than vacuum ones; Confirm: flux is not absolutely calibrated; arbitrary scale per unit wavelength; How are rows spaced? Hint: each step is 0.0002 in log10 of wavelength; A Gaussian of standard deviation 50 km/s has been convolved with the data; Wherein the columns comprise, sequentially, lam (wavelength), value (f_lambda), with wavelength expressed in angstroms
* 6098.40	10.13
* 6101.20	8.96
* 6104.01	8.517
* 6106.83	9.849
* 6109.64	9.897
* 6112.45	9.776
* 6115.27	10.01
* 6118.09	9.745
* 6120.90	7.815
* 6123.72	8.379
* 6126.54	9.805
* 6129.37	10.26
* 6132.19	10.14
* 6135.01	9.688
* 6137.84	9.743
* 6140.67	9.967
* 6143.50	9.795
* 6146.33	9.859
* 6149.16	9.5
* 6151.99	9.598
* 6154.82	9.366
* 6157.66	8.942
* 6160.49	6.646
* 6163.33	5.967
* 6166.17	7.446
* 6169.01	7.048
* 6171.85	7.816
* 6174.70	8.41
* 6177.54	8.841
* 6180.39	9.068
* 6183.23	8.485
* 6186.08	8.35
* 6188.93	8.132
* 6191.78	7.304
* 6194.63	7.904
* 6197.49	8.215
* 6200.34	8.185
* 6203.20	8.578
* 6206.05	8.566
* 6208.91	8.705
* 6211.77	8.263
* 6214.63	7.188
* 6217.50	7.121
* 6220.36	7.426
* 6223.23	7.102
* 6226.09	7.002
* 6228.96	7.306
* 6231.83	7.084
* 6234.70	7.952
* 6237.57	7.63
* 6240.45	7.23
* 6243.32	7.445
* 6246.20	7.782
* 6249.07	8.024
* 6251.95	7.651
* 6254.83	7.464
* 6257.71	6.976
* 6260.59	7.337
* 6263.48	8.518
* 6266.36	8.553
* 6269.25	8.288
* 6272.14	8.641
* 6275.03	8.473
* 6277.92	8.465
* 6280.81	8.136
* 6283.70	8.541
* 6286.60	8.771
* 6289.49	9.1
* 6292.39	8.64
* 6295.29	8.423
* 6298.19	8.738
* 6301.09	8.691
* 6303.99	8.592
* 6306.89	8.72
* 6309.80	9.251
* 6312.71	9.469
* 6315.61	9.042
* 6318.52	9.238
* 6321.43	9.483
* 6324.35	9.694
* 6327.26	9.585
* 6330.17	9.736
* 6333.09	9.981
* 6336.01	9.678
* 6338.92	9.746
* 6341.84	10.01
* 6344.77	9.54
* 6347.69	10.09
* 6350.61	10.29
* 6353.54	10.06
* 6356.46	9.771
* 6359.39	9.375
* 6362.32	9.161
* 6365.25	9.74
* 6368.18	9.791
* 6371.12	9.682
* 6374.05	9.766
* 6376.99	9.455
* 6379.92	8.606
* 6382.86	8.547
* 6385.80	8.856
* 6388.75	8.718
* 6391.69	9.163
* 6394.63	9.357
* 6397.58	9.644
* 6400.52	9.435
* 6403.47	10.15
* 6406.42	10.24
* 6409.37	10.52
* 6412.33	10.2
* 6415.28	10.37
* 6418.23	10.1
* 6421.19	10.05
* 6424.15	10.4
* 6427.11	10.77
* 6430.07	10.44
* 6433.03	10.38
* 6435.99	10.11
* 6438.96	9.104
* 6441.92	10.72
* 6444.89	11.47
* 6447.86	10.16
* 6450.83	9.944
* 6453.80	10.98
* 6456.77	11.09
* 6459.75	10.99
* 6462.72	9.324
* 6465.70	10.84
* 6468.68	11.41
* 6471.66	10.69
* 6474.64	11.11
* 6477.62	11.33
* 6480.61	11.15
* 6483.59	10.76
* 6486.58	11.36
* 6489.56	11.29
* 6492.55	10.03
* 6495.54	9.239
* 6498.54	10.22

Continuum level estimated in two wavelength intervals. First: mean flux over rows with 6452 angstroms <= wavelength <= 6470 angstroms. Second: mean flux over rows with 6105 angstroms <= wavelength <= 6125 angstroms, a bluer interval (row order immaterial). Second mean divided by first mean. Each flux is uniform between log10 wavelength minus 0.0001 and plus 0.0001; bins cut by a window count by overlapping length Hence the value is 0.87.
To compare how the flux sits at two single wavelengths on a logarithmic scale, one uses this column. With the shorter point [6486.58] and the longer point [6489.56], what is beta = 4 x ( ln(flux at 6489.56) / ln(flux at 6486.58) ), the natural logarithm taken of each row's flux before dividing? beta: 3.99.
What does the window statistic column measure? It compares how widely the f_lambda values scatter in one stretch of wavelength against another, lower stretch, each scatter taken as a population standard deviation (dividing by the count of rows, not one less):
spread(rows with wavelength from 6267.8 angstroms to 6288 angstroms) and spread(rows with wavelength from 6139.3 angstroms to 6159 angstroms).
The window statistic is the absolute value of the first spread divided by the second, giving 0.61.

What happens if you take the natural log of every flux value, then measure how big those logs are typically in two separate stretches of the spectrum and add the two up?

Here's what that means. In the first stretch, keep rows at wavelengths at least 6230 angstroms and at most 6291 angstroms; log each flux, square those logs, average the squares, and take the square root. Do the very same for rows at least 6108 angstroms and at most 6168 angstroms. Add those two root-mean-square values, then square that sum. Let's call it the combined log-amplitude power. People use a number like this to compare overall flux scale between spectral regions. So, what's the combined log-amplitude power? 18.4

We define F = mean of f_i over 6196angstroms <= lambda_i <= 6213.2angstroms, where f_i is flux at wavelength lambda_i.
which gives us 8.4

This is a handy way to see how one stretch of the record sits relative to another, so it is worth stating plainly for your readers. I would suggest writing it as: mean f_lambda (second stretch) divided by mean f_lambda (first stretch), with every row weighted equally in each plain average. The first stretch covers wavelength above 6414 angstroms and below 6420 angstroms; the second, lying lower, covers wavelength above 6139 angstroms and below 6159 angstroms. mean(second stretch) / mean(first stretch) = 0.94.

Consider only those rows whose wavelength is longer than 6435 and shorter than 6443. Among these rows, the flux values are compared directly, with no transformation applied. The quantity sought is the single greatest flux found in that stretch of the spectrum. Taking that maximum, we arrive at 10.72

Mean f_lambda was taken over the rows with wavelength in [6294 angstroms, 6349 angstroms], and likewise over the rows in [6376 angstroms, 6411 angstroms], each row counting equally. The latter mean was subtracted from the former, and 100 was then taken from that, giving -100.0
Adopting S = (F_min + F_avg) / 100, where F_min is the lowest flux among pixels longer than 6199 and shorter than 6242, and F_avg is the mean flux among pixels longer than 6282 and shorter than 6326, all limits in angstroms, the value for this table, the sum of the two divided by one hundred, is 0.160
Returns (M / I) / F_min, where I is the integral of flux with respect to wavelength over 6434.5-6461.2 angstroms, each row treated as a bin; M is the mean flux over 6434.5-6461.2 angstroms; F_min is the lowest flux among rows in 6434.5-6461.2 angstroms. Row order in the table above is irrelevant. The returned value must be 0.0041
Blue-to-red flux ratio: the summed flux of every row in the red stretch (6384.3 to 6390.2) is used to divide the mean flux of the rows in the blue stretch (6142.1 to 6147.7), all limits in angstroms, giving 0.559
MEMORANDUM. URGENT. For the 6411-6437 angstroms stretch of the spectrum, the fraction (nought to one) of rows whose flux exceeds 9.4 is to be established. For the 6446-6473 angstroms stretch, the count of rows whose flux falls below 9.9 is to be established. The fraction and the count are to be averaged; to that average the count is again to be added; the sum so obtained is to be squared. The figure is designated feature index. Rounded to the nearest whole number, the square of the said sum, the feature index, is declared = 4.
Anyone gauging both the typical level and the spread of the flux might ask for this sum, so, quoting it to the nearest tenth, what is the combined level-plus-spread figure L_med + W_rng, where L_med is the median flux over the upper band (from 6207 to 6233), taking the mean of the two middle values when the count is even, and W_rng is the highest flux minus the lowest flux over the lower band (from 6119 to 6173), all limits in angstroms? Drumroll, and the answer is 11.5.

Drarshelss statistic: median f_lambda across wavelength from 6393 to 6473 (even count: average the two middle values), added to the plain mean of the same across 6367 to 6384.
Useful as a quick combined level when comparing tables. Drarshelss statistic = 19.7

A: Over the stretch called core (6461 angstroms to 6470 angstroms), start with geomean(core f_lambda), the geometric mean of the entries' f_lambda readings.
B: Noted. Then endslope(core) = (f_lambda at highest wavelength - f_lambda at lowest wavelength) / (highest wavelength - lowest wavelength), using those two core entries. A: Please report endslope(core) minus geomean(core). -10.1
